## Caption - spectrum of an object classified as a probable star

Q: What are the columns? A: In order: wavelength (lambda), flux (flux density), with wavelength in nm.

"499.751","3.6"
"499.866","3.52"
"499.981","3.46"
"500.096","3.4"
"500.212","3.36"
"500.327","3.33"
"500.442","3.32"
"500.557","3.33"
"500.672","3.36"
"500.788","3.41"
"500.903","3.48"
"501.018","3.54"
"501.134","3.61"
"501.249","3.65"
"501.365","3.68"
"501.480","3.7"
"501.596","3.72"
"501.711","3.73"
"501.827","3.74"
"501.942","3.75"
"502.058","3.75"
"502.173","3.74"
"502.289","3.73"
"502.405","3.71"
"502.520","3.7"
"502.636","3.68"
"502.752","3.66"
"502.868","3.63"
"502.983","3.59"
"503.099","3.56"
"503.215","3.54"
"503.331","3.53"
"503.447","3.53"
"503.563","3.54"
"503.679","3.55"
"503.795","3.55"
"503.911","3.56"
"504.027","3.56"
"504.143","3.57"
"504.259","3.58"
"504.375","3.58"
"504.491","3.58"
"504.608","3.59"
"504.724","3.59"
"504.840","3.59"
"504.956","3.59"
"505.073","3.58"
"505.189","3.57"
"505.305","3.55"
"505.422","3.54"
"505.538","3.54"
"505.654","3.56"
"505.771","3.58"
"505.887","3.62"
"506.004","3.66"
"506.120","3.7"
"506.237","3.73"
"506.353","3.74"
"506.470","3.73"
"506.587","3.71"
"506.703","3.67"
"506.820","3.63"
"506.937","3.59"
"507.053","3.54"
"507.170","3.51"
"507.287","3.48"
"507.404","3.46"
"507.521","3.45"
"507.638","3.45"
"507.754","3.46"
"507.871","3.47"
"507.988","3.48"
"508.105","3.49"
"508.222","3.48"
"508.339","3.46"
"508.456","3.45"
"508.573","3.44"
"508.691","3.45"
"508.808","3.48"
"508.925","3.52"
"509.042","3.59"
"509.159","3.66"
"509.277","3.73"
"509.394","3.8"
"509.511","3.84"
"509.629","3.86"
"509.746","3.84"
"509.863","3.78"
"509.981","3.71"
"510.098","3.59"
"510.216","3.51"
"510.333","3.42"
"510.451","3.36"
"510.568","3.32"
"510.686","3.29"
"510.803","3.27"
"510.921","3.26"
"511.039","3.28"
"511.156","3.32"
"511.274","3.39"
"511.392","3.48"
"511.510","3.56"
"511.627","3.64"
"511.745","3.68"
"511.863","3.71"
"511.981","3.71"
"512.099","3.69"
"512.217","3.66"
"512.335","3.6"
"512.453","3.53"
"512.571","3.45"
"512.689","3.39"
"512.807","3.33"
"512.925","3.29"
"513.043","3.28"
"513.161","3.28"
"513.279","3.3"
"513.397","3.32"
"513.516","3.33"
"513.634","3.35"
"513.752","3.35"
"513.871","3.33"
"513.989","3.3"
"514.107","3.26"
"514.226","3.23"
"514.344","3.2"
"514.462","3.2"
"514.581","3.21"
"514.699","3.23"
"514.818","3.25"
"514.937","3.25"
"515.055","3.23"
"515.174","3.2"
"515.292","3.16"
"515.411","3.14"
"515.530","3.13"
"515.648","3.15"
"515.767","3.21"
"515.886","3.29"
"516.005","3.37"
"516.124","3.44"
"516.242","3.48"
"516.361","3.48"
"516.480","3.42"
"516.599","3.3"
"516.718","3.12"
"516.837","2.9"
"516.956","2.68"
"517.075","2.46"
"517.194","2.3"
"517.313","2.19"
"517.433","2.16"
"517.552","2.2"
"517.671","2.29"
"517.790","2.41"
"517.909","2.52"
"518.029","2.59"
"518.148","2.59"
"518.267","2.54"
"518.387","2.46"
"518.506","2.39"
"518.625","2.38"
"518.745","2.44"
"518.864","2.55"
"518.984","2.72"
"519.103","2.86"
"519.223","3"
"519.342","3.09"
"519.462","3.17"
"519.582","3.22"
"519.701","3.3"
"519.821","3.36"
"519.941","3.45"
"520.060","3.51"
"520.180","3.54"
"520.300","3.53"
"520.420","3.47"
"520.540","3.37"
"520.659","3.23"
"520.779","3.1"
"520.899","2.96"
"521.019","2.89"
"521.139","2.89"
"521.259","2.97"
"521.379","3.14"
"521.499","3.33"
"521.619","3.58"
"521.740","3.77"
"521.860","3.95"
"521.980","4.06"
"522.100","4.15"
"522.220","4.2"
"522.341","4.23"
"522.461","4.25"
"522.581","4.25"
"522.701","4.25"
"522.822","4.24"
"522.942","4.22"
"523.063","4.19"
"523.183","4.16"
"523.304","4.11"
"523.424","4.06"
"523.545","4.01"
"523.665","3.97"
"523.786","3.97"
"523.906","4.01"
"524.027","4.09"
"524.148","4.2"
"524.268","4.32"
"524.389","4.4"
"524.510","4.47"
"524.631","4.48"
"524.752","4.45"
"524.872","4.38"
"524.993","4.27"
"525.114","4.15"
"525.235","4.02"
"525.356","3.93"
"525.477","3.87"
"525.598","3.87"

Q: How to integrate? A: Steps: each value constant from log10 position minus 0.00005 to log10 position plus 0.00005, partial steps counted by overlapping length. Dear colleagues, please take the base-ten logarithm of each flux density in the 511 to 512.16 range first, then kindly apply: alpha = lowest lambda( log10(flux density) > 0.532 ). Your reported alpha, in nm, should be 511.392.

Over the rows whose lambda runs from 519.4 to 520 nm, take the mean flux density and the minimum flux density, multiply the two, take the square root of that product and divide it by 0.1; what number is 32.3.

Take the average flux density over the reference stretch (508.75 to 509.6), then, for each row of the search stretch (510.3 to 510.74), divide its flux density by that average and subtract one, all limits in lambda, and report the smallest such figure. -0.10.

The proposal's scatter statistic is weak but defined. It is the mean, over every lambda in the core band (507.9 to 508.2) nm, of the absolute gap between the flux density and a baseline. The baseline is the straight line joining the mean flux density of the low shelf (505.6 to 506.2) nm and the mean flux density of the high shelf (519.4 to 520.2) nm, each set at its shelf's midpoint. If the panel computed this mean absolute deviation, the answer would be 0.10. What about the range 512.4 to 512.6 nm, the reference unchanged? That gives 0.04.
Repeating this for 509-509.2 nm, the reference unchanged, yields 0.06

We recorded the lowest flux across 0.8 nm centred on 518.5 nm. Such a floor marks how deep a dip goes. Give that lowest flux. 2.38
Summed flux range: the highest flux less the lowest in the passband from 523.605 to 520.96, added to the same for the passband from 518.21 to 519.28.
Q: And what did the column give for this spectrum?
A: 2.0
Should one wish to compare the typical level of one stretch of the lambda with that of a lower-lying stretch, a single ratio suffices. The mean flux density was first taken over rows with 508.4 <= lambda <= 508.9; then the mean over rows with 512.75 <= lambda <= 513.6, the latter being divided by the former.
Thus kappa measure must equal 0.96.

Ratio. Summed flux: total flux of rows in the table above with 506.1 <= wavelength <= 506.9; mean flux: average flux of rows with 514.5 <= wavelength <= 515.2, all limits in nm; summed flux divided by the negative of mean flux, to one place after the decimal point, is -8.0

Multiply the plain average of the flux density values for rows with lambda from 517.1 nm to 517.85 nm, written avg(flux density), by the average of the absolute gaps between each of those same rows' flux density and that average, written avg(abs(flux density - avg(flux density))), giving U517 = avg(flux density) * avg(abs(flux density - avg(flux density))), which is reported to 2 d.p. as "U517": 0.17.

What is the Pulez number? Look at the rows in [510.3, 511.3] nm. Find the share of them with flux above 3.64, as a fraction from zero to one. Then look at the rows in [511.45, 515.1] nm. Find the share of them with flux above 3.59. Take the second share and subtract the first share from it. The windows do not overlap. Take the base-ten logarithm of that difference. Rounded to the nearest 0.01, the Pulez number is -0.65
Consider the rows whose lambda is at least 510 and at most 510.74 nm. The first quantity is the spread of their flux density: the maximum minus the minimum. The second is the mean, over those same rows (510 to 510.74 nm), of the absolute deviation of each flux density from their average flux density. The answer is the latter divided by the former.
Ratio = 0.306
